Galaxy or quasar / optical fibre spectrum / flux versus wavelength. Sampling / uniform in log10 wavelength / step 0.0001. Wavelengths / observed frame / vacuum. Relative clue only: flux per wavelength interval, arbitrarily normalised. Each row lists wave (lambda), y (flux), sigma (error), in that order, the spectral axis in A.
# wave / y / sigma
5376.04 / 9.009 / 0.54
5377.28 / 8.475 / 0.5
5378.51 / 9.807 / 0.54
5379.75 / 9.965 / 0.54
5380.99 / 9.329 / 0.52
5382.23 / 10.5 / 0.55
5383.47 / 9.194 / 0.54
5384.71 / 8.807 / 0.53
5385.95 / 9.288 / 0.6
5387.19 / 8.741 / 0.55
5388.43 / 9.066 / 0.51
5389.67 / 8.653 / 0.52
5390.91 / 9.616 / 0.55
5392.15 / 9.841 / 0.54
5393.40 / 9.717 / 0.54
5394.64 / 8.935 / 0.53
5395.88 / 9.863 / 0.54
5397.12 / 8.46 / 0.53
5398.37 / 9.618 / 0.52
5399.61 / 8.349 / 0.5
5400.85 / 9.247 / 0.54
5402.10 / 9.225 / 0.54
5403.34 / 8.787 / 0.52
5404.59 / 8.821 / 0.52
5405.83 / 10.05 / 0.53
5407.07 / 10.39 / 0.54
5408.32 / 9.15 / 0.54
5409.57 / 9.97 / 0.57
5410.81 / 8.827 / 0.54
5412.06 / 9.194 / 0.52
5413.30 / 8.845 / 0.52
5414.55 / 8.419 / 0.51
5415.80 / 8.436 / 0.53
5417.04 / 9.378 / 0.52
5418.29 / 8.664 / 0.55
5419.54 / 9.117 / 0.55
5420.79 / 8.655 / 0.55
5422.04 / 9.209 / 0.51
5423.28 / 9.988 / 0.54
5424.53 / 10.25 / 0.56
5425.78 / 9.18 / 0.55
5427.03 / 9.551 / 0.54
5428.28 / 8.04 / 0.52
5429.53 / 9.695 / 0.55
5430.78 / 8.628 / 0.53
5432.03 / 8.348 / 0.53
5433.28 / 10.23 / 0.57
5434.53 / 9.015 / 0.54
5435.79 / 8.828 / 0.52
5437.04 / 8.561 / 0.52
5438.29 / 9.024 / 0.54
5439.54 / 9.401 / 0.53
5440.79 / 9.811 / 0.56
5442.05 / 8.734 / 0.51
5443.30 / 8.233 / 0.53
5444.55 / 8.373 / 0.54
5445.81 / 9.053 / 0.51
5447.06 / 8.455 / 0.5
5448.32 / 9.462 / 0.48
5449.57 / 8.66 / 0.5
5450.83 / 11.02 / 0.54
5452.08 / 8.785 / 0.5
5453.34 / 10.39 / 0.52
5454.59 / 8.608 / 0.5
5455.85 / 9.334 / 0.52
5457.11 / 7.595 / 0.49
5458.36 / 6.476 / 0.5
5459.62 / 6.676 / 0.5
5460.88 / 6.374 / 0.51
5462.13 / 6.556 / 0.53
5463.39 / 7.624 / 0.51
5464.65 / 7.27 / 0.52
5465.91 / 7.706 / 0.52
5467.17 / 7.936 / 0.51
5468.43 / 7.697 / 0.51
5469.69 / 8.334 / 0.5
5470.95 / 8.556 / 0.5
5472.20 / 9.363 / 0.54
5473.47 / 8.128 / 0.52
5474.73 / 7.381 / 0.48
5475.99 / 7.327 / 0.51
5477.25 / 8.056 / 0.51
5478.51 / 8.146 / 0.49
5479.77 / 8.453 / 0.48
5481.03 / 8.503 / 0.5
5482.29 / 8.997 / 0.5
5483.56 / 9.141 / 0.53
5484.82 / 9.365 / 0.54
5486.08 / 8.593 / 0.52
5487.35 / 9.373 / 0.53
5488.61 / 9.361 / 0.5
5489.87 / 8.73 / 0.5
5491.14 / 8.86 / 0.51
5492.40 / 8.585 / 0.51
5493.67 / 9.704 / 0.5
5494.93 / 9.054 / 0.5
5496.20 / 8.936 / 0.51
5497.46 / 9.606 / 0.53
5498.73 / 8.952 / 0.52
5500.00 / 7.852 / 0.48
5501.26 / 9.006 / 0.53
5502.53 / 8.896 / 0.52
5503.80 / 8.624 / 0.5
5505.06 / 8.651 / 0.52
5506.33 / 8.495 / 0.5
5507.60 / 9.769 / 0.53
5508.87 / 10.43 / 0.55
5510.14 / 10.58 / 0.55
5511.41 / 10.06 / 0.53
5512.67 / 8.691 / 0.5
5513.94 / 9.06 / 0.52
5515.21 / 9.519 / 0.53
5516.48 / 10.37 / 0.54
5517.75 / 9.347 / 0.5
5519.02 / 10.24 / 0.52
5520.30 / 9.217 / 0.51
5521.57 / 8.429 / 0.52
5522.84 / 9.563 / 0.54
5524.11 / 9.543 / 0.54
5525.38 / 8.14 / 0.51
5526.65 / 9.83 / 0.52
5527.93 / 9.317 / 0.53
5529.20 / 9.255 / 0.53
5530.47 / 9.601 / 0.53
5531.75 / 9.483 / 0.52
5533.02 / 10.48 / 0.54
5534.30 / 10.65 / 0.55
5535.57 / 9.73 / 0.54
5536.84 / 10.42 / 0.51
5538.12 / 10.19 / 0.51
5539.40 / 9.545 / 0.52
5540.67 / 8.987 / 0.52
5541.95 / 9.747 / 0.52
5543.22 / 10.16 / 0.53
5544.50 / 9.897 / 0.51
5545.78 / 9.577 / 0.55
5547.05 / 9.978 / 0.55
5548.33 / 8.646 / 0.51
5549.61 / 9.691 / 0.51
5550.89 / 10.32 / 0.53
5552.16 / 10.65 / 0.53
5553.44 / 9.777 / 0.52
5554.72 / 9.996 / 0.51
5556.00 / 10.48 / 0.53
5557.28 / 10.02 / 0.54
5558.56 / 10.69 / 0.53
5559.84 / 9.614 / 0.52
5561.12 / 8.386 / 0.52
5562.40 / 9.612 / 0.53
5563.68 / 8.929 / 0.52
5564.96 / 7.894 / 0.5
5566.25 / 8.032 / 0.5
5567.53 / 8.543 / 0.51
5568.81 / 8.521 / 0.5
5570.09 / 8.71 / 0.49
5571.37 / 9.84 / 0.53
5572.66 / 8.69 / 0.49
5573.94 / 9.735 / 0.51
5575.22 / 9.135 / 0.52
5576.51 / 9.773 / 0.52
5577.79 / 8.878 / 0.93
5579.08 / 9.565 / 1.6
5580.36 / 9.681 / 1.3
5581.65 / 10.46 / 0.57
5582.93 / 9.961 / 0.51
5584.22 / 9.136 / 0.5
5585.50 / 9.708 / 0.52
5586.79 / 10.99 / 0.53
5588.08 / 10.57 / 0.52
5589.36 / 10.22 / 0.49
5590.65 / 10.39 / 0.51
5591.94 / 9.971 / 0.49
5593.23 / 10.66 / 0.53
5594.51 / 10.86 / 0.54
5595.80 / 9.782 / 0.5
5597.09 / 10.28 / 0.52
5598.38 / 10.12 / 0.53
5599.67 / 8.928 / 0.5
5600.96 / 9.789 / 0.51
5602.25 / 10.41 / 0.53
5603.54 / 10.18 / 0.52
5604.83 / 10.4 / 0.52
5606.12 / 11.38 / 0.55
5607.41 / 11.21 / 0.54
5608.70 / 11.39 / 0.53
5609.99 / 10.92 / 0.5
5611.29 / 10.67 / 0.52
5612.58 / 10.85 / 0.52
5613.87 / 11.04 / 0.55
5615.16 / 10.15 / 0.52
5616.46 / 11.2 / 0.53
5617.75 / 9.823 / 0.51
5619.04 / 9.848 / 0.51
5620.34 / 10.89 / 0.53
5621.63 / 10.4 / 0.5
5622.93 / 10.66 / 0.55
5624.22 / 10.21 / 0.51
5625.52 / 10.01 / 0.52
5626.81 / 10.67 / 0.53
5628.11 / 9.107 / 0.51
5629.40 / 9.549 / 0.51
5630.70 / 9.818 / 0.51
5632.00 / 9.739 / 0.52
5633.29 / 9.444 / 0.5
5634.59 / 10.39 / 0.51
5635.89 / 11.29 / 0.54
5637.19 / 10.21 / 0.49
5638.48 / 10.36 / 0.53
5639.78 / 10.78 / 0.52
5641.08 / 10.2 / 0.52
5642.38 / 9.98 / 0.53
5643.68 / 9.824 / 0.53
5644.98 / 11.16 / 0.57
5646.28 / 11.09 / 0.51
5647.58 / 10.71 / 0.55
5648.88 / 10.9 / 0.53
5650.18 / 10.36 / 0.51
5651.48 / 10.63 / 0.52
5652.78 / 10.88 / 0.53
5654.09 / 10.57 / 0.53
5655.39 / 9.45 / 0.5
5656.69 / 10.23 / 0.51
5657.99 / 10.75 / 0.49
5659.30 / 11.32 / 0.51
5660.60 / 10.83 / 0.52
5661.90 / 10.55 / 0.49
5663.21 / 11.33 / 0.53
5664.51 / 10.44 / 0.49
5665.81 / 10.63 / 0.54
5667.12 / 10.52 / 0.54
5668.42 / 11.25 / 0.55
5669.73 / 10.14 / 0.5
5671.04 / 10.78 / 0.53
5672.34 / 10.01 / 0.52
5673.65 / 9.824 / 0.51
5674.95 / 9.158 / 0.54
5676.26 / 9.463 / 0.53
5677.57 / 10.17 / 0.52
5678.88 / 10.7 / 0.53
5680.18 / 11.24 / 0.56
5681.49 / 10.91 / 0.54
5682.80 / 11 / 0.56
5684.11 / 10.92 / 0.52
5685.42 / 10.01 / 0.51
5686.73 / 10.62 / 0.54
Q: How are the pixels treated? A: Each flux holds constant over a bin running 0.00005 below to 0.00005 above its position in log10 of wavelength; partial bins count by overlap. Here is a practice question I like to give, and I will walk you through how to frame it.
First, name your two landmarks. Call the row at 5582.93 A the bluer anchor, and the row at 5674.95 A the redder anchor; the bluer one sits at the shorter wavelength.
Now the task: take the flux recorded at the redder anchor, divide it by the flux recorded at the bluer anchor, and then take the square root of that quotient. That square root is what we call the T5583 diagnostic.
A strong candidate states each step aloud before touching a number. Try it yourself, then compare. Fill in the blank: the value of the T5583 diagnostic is 0.96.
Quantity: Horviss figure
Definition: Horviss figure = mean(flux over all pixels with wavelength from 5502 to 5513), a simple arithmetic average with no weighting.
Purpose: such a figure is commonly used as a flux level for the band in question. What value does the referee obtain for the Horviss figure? 9.4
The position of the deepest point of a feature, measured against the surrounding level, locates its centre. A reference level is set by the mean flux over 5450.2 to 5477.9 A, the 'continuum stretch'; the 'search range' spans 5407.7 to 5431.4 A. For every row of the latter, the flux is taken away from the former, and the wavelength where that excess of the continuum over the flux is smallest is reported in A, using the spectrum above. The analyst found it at 5424.53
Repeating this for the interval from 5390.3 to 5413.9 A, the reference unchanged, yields 5407.07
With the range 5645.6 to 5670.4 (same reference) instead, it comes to 5663.21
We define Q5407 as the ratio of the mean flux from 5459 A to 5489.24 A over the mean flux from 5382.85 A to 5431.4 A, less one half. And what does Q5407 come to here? 0.39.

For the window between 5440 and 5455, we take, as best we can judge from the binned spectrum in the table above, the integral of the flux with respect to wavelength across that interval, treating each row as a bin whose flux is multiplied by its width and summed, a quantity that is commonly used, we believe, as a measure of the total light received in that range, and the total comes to 137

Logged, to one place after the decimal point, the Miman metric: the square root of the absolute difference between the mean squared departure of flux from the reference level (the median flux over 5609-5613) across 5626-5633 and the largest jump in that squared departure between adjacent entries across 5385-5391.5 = 1.4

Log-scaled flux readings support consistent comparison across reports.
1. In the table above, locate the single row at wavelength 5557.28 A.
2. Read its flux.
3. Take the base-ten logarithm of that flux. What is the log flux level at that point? 1.00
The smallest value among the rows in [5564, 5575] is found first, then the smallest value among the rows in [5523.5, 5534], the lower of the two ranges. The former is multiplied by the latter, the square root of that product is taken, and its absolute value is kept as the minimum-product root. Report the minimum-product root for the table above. 8.0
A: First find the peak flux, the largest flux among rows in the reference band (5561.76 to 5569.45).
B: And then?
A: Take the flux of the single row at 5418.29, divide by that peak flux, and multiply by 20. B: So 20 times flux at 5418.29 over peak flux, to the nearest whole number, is 18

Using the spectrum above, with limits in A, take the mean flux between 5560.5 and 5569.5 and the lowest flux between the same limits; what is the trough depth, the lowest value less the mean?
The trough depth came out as -0.67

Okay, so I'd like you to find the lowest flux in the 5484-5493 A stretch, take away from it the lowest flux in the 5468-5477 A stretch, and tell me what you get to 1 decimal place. 1.3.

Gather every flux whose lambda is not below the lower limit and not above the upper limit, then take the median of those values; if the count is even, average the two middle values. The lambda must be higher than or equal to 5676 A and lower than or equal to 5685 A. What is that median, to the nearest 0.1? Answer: 10.9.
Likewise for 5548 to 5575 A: 9.6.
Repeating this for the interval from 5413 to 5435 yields 9.1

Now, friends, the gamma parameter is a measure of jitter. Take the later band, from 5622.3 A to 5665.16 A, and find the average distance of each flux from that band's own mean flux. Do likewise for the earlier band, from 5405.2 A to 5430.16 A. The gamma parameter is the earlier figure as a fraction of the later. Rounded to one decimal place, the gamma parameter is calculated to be 1.1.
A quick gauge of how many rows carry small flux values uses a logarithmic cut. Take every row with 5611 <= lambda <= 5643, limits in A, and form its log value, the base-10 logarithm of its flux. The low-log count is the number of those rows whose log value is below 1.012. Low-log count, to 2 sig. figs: 13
